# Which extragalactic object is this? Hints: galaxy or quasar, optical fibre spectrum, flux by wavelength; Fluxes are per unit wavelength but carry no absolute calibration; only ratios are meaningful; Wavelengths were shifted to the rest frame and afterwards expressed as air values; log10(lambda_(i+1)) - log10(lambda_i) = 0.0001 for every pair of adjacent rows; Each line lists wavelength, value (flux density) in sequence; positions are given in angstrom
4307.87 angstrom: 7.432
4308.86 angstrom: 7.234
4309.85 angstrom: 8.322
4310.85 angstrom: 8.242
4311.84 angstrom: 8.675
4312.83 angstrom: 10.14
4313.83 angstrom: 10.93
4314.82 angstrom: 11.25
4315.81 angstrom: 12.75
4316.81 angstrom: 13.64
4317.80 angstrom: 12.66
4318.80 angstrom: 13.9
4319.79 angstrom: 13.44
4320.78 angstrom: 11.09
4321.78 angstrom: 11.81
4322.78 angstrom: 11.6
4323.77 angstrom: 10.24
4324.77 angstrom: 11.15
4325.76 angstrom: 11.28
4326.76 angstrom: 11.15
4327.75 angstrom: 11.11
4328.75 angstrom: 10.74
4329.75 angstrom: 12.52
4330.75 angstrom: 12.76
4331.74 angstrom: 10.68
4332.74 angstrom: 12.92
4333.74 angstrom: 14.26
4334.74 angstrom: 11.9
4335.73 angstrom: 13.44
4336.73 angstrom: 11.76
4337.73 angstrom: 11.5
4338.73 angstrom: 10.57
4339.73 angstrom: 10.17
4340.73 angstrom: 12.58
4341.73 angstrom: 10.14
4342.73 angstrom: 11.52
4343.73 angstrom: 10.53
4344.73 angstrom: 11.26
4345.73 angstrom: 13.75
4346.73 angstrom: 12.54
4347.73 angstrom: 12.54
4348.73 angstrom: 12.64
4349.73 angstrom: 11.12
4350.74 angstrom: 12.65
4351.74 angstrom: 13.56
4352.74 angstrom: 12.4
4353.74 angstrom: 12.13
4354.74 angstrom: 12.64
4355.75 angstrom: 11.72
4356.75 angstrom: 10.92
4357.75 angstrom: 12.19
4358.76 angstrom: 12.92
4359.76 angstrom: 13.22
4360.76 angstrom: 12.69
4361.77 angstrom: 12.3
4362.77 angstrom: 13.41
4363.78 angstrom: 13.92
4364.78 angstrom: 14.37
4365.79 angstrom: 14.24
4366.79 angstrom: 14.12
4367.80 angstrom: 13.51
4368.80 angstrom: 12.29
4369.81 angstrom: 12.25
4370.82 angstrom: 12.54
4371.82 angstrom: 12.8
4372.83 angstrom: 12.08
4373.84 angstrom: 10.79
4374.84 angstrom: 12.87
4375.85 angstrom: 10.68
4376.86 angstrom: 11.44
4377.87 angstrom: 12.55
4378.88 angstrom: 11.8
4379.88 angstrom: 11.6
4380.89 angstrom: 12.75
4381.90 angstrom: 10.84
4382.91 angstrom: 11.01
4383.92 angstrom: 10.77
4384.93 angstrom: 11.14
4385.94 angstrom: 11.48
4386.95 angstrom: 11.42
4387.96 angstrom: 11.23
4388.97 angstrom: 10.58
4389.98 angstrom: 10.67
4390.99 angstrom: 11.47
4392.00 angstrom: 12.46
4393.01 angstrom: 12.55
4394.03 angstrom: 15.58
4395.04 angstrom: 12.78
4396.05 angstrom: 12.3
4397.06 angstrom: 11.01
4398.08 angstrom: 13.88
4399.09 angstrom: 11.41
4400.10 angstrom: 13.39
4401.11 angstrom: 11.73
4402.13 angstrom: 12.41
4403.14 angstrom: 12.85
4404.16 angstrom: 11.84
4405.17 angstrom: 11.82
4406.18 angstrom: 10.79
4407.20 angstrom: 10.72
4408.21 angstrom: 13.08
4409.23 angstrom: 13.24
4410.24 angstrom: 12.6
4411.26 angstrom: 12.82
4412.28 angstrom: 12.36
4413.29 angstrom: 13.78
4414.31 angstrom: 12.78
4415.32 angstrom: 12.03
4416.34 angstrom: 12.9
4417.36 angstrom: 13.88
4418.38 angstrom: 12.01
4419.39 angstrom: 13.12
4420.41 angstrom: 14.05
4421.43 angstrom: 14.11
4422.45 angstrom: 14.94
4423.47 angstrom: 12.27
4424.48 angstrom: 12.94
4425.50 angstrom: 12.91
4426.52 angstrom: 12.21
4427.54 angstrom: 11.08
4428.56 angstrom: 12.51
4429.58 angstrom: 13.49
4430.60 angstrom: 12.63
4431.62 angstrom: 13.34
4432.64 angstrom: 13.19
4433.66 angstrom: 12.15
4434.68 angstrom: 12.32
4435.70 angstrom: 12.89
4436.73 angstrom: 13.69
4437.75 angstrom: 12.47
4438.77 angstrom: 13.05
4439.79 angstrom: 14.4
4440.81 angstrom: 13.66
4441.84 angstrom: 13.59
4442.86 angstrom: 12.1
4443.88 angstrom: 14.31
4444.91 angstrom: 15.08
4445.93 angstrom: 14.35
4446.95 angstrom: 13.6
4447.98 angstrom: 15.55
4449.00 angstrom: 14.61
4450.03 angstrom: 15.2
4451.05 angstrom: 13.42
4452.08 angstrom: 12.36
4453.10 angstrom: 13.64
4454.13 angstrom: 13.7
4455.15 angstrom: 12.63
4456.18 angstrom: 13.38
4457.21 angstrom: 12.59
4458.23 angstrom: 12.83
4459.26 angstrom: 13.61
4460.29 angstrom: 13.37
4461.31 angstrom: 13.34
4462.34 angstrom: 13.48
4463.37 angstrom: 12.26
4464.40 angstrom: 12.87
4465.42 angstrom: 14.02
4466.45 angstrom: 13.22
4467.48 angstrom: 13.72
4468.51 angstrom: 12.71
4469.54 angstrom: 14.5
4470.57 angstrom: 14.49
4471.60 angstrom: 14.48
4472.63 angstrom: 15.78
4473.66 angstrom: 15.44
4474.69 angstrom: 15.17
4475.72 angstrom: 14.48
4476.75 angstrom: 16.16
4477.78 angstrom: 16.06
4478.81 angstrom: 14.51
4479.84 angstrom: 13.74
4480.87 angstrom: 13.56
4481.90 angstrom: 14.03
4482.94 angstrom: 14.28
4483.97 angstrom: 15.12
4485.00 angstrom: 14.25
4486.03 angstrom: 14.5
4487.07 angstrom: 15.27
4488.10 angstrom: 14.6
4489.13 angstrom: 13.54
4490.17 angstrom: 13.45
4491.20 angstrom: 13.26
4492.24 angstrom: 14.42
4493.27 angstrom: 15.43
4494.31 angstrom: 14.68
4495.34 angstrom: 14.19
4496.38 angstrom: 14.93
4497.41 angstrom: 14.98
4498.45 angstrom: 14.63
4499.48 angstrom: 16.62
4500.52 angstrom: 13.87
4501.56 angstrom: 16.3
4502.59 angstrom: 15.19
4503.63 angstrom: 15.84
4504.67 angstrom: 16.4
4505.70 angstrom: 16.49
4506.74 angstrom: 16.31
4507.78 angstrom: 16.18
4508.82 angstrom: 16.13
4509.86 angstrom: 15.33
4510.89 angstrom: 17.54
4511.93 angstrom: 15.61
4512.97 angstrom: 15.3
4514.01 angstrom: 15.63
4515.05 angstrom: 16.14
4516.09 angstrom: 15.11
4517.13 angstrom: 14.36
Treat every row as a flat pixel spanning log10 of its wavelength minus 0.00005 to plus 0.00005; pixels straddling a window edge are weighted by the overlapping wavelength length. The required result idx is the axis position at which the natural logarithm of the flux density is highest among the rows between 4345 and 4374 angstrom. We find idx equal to 4364.78 angstrom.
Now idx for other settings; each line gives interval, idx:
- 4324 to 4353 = 4333.74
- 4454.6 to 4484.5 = 4476.75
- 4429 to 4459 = 4447.98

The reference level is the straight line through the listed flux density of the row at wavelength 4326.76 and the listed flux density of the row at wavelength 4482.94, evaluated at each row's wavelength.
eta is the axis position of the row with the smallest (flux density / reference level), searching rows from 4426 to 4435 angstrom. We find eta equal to 4427.54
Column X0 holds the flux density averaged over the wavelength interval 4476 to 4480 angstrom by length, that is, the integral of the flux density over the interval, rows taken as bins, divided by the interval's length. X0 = 15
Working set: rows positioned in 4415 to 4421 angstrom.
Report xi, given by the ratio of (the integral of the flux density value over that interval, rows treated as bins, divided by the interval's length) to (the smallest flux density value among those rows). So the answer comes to 1.09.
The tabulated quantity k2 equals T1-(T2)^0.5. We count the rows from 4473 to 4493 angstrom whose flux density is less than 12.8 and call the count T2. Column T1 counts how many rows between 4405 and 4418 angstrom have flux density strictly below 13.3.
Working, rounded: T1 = 11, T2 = 0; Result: 11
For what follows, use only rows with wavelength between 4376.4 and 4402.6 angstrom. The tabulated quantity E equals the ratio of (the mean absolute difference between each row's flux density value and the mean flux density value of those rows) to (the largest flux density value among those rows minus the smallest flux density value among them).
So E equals 0.17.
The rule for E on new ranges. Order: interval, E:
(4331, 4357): 0.23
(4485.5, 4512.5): 0.21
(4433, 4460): 0.22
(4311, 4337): 0.19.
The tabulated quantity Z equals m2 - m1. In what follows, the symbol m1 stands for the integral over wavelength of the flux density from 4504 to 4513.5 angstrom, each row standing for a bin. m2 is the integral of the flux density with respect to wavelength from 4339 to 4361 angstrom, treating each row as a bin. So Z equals 112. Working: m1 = 153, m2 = 265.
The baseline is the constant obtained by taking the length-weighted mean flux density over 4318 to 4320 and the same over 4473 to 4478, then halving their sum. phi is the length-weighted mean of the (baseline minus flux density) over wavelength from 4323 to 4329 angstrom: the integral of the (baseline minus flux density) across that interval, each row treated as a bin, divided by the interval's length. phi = 4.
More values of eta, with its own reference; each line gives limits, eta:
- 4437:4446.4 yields 4442.86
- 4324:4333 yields 4331.74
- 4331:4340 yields 4339.73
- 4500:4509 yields 4500.52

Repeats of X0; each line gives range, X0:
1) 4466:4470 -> 14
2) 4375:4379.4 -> 12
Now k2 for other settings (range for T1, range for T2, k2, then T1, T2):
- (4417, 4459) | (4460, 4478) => 19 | 20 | 2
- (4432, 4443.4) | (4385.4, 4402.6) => 3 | 7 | 14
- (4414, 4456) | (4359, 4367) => 20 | 21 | 2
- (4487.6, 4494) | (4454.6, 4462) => 0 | 1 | 2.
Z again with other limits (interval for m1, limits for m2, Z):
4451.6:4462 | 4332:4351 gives 90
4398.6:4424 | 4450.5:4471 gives -49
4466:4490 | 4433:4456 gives -36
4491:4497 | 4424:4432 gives 14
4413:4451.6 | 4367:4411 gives 15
